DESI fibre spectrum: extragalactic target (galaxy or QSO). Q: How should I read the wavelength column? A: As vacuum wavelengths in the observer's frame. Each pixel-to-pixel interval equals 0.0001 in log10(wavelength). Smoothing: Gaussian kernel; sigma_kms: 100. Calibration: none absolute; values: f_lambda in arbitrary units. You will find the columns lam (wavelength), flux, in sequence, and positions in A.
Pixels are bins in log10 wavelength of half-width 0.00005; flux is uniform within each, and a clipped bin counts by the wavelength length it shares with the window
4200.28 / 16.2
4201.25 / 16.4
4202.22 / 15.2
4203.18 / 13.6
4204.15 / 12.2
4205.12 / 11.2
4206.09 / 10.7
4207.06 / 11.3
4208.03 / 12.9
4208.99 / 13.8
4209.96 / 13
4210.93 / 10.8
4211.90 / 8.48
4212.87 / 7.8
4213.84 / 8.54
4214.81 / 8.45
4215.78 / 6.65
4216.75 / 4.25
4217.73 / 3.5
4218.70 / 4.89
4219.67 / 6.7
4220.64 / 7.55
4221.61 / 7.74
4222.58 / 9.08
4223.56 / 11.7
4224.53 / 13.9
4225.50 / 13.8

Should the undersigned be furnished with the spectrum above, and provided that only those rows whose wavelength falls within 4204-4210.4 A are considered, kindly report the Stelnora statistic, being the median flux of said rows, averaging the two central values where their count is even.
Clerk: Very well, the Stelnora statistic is 12.2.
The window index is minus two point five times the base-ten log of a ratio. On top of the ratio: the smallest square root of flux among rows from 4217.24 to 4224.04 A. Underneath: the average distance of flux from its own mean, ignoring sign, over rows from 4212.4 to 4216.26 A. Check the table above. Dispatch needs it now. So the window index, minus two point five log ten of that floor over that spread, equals -1.2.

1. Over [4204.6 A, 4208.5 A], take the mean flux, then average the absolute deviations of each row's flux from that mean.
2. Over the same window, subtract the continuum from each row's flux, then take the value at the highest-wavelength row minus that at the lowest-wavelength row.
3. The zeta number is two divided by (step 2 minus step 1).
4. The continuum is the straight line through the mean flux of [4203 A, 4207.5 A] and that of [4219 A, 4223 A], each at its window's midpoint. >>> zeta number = 1.1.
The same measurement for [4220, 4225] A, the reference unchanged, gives 0.4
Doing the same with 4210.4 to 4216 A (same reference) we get -0.5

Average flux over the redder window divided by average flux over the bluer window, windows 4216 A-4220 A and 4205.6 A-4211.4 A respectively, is 0.40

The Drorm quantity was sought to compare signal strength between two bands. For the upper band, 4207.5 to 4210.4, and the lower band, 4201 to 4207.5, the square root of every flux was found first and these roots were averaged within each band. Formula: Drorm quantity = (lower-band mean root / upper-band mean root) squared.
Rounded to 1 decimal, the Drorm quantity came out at 1.0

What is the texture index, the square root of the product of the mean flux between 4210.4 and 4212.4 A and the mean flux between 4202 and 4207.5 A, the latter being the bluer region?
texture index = 10.9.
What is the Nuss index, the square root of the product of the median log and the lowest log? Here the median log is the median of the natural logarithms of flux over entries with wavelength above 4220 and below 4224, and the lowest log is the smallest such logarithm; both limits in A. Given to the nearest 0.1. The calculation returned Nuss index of 2.1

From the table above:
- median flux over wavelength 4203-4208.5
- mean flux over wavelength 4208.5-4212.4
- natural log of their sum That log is 3.15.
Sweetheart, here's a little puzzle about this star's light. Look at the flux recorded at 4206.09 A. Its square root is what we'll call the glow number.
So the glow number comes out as 3.3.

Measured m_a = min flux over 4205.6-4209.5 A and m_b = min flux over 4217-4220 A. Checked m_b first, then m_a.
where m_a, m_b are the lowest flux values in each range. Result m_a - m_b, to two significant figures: 7.2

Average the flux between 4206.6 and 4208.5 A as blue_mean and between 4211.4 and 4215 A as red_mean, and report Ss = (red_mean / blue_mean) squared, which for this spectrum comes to 0.5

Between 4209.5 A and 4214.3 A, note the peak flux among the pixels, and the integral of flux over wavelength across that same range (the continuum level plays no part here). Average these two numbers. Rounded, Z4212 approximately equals 30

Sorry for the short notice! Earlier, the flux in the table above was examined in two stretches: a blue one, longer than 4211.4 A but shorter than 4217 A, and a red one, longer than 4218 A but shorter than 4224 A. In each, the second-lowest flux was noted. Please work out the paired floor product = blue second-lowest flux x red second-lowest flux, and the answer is 45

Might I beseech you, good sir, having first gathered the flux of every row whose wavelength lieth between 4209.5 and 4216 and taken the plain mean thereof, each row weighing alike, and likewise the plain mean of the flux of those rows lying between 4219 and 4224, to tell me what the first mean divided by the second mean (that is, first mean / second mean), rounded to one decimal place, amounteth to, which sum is 1.1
